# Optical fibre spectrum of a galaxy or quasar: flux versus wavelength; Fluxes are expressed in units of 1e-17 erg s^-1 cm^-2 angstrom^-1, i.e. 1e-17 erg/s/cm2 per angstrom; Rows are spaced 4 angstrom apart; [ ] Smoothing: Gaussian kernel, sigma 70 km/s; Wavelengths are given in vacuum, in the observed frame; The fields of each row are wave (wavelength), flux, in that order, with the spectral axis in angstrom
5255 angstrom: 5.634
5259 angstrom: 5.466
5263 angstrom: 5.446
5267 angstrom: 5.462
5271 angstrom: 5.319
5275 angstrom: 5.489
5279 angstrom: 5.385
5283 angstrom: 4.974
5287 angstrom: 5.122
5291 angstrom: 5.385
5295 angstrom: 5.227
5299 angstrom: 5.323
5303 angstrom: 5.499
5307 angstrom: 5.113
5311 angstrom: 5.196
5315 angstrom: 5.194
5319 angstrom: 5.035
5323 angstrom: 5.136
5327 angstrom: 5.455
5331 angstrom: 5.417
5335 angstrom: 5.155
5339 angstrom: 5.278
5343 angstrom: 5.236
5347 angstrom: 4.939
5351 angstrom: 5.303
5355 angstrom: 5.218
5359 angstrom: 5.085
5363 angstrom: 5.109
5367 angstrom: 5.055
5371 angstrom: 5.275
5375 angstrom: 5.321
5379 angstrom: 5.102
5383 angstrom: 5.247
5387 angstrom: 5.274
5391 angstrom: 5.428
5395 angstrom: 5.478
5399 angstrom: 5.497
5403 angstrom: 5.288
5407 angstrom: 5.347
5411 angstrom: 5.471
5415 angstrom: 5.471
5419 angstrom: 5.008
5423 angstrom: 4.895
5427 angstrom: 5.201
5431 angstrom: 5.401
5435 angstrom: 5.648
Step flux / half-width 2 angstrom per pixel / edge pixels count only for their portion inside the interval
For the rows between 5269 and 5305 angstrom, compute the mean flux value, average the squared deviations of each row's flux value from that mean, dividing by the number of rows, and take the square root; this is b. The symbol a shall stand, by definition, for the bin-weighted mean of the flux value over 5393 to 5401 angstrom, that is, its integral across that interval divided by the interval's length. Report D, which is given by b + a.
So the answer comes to 5.65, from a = 5.49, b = 0.16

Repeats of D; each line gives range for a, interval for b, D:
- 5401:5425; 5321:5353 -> 5.40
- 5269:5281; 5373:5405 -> 5.52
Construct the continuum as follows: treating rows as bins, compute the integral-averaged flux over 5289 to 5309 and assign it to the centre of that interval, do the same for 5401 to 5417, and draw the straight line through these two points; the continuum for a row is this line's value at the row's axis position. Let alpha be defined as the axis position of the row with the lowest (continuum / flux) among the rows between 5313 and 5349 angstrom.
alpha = 5327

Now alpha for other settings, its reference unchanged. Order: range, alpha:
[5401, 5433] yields 5411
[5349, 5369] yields 5351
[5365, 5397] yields 5395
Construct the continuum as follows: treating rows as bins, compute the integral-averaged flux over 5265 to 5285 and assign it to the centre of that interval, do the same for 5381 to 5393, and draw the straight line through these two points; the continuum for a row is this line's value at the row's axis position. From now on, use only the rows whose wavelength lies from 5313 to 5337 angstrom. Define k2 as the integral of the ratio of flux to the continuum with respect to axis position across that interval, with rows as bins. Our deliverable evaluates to 23.6 angstrom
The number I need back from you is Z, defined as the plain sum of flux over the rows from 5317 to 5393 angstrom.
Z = 99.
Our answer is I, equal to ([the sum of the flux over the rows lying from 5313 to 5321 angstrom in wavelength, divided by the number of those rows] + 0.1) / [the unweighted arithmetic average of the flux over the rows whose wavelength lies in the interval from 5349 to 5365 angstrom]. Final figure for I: 1.01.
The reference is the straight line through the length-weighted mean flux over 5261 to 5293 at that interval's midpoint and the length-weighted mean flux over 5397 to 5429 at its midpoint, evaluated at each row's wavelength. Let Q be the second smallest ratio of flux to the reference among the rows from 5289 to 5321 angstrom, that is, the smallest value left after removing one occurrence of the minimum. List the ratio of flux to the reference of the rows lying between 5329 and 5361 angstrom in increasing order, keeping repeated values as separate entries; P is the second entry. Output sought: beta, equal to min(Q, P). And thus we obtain 0.961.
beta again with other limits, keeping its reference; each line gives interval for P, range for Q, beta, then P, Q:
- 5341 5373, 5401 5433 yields 0.950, 0.956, 0.950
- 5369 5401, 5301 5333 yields 0.963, 0.993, 0.963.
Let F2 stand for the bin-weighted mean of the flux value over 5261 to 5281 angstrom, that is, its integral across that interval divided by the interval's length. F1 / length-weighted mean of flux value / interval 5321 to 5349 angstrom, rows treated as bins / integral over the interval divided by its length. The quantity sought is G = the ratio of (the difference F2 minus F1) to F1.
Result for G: 0.036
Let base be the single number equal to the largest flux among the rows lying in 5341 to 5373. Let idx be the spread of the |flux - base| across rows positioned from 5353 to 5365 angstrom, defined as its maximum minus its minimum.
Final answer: 0.13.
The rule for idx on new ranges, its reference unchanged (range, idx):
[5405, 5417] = 0.12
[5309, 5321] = 0.16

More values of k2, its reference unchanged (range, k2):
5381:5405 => 24.2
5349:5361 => 11.7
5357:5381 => 23.3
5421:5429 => 7.6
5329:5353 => 23.6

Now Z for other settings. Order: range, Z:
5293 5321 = 37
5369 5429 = 79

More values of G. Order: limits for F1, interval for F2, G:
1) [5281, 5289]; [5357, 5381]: 0.022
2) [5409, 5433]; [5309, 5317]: -0.009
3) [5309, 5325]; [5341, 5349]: -0.010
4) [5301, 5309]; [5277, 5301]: -0.013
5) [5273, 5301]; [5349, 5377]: -0.015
